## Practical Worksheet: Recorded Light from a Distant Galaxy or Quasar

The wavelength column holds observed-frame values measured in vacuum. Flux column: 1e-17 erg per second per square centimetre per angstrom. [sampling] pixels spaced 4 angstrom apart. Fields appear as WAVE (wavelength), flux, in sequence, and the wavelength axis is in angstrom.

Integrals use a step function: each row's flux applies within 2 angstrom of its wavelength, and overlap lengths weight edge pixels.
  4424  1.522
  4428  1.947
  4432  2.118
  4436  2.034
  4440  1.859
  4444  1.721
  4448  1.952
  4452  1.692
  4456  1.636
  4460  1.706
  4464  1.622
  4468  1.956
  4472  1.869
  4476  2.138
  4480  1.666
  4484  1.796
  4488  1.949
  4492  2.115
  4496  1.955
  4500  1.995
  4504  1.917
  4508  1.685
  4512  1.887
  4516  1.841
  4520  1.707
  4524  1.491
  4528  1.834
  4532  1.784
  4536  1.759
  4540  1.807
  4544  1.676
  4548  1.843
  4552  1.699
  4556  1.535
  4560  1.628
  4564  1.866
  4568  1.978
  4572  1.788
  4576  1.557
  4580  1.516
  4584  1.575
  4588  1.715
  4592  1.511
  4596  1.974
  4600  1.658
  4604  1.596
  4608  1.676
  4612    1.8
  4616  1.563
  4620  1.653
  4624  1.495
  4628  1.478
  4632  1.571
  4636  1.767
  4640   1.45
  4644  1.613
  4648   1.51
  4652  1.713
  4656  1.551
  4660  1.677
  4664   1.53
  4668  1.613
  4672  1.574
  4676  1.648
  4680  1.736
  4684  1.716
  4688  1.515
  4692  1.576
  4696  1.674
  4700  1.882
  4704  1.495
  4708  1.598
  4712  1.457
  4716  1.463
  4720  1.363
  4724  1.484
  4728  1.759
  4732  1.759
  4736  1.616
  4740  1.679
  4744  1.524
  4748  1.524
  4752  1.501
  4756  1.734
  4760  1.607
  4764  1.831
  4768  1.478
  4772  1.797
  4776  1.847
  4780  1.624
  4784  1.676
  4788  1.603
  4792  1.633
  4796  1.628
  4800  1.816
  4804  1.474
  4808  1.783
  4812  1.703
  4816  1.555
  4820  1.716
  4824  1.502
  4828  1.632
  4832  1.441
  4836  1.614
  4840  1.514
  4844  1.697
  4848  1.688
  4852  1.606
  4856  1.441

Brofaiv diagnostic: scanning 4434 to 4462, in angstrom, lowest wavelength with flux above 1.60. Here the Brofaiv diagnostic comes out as 4436 angstrom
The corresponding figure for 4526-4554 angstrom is 4528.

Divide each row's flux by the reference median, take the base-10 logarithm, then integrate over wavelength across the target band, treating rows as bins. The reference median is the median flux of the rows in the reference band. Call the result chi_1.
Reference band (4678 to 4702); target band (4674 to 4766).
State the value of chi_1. -2.1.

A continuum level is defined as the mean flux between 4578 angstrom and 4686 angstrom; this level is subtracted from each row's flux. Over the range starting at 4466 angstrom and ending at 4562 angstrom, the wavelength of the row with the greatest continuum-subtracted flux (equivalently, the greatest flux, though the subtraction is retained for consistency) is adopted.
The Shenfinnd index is 4476 angstrom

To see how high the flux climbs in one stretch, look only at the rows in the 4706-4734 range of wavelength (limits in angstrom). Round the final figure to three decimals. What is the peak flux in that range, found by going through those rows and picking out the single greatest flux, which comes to 1.759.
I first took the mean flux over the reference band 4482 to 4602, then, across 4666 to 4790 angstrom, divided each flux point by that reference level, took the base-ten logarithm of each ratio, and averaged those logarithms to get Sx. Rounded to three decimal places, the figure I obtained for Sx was -0.038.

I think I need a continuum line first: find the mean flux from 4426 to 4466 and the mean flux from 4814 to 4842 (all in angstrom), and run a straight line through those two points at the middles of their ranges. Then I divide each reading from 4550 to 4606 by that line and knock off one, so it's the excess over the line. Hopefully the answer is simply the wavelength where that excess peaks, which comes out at 4596 angstrom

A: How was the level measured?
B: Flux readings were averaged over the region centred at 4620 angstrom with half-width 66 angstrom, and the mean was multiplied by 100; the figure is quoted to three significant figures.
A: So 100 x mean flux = 164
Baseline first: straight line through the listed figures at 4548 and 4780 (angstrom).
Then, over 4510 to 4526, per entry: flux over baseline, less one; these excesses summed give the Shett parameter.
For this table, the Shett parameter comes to -0.30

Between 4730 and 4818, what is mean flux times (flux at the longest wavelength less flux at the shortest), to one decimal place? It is -0.3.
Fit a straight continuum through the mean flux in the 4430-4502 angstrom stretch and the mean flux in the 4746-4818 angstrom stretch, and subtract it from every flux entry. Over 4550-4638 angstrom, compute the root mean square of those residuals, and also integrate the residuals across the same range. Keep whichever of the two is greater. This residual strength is 0.19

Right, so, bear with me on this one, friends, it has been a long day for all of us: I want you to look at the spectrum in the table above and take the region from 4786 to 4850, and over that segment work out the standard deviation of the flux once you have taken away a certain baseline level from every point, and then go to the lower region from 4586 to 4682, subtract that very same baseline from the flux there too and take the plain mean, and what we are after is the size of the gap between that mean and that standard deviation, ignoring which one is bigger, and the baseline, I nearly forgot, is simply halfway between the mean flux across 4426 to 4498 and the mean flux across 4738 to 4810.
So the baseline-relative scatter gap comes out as 0.24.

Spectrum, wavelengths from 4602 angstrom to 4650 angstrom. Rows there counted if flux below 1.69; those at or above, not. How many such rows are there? 10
